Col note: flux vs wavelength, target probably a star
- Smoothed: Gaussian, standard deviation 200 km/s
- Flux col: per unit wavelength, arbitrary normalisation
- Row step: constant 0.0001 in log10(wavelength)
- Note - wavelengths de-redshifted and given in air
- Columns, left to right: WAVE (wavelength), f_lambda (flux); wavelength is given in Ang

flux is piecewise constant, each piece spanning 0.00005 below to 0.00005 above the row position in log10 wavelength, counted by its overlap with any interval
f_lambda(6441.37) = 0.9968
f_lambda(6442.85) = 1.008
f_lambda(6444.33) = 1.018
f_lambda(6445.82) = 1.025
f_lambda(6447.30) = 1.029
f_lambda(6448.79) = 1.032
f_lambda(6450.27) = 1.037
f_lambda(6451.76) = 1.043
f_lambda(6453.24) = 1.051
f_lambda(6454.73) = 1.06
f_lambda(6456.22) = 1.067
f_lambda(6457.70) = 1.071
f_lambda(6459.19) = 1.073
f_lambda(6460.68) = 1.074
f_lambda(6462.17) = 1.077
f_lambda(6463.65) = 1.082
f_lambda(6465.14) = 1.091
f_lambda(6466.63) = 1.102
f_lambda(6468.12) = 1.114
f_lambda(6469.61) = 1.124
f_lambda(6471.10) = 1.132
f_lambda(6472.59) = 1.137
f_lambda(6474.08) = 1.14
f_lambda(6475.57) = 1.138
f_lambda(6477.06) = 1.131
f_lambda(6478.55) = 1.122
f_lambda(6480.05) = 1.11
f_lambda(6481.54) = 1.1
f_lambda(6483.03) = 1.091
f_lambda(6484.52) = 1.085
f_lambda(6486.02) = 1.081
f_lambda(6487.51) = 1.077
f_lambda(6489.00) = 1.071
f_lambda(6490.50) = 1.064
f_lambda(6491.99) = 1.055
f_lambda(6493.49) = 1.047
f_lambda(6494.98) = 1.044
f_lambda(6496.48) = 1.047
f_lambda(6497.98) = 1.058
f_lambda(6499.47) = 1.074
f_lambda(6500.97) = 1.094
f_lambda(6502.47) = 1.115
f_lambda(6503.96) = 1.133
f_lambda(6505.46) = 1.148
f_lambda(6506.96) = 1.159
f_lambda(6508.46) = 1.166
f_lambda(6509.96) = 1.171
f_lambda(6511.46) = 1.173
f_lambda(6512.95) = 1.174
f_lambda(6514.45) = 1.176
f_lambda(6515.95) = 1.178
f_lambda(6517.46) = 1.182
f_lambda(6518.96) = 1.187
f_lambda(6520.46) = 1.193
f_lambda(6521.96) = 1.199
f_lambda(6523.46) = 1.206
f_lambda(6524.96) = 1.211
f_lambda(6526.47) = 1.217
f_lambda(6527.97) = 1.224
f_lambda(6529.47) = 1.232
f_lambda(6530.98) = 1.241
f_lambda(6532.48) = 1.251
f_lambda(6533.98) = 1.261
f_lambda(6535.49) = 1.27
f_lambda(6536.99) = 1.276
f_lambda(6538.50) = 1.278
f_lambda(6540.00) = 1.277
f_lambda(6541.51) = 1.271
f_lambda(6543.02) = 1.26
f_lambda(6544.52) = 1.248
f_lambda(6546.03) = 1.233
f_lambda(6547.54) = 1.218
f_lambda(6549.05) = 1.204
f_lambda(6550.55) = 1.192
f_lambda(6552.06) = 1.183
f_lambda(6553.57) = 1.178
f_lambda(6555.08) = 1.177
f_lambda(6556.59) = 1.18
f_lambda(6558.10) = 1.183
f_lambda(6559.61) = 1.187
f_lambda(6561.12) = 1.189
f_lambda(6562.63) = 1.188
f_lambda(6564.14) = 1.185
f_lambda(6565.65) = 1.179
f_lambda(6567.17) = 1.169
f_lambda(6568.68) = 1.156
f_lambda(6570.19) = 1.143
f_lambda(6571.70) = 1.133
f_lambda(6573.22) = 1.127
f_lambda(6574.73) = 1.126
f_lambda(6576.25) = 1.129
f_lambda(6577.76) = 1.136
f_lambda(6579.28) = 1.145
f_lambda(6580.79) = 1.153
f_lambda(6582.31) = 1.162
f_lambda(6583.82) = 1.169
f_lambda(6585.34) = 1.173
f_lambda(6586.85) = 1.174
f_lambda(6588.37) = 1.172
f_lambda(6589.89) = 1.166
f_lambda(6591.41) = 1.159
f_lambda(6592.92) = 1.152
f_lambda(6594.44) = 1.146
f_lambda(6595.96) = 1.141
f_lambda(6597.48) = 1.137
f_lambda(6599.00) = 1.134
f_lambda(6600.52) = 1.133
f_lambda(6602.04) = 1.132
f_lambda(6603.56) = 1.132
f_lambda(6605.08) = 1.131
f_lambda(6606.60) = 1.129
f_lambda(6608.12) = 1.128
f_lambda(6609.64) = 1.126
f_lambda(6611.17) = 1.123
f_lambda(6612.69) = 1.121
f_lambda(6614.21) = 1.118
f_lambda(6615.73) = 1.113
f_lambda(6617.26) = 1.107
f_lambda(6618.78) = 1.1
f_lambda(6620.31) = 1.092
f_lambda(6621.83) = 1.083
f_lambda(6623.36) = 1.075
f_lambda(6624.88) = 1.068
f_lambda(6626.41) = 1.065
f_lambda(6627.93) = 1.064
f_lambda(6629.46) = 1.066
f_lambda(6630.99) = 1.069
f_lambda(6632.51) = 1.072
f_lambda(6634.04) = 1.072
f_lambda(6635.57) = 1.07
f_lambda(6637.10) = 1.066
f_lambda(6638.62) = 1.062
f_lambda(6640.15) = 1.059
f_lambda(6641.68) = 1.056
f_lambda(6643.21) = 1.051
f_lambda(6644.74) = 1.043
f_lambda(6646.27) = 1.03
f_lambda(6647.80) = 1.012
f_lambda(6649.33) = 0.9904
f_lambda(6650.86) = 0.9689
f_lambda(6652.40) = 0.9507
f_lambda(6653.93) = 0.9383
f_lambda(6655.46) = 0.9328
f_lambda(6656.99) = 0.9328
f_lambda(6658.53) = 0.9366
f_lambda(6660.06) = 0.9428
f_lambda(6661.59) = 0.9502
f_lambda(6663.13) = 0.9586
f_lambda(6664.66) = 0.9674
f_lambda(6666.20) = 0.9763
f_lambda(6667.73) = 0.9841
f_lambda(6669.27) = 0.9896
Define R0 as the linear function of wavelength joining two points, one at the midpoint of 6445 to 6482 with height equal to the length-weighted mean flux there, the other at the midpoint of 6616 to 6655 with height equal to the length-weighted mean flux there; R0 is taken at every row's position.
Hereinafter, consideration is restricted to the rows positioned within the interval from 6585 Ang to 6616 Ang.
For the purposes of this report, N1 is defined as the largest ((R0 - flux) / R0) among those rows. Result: -0.06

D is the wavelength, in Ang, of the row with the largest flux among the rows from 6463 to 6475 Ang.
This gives 6474.08 Ang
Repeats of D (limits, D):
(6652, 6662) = 6652.40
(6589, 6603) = 6589.89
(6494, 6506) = 6505.46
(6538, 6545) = 6538.50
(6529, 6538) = 6536.99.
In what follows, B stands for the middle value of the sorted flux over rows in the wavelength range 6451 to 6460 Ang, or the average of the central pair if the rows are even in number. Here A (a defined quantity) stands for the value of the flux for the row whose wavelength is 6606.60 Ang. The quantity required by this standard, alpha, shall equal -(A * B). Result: -1.20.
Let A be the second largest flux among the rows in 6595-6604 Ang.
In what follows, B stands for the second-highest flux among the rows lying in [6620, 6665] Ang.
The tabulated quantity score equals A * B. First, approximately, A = 1.137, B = 1.083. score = 1.23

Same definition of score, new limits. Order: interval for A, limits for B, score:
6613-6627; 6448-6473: 1.26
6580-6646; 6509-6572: 1.50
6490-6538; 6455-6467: 1.39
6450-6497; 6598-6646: 1.29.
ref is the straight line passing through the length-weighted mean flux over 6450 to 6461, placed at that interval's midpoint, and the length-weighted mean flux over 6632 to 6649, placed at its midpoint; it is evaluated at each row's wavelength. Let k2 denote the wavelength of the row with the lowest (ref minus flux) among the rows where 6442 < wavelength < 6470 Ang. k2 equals 6469.61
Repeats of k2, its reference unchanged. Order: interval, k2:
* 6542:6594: 6543.02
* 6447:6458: 6457.70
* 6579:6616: 6586.85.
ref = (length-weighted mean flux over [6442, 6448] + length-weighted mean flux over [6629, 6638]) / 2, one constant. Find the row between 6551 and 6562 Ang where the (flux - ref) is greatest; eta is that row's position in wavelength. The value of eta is 6561.12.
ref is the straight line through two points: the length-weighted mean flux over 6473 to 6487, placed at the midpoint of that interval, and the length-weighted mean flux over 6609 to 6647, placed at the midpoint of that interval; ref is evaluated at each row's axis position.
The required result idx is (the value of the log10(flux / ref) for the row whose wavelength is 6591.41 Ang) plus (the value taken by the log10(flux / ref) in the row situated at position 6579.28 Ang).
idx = 0.050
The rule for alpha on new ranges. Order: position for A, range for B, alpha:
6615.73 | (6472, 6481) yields -1.26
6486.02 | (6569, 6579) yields -1.22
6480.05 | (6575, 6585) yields -1.28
